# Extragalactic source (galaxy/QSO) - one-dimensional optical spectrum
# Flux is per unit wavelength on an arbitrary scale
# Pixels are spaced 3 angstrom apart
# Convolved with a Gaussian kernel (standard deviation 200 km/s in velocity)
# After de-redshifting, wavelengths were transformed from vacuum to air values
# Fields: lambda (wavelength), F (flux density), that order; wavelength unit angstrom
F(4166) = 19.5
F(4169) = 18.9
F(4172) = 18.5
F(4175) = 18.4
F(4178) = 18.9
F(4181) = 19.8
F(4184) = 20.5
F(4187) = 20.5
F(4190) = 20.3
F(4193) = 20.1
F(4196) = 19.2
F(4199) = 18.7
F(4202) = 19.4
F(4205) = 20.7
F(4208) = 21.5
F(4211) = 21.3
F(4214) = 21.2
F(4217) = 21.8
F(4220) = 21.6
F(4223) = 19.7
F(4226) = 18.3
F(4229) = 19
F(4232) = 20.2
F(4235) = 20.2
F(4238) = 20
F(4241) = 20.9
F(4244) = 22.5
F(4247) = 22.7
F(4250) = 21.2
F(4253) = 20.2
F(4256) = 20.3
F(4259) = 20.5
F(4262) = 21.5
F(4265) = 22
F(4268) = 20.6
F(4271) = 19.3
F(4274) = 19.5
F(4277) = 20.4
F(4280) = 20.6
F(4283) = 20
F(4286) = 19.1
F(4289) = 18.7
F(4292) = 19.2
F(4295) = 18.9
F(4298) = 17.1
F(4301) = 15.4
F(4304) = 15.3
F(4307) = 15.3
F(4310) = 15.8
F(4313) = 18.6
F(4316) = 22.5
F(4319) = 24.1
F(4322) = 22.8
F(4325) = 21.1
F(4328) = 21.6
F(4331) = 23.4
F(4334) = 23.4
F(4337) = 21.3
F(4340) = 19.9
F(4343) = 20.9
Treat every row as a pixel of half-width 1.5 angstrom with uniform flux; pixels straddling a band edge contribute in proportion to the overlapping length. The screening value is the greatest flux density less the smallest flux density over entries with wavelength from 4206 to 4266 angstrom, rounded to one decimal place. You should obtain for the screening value 4.4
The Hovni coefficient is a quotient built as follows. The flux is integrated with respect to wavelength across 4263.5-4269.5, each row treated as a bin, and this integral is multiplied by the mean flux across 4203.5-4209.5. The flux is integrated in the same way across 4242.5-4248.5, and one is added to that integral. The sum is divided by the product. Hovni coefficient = 0.0507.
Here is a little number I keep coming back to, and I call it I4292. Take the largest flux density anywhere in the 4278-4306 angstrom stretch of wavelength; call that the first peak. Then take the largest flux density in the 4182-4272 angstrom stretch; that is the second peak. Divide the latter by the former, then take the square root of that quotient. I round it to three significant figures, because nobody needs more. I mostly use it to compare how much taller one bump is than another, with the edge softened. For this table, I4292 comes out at 1.05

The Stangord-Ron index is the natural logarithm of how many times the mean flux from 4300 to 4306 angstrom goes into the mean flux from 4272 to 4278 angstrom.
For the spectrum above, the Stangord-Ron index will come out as 0.26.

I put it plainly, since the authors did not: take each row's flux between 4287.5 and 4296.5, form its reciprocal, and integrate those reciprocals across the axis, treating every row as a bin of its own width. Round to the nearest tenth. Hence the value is 0.5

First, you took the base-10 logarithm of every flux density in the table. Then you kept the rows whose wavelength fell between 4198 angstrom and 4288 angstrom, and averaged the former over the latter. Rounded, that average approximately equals 1.31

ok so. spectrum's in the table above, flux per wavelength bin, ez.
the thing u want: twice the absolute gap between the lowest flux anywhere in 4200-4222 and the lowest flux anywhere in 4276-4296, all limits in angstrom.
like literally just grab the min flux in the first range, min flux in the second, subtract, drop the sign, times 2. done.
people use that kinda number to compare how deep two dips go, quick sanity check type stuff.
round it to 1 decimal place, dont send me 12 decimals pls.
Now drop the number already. 1.4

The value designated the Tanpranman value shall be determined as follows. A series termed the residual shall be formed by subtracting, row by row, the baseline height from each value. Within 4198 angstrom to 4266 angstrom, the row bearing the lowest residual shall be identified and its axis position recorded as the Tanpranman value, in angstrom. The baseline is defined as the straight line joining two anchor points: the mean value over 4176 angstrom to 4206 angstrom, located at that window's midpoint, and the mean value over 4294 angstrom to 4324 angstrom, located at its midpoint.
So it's 4226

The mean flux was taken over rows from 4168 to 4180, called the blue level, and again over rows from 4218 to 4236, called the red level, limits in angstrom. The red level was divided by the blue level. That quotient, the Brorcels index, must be 1.06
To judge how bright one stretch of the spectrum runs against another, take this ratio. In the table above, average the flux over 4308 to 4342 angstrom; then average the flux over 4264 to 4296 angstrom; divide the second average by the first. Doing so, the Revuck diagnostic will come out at 0.93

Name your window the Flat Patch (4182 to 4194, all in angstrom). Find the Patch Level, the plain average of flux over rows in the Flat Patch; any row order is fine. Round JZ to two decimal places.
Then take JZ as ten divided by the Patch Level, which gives 0.49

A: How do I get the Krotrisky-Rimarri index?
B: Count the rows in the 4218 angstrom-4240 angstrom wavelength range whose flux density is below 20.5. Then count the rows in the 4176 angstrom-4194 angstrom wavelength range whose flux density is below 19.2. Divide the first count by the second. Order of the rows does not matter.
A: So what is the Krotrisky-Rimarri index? 6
